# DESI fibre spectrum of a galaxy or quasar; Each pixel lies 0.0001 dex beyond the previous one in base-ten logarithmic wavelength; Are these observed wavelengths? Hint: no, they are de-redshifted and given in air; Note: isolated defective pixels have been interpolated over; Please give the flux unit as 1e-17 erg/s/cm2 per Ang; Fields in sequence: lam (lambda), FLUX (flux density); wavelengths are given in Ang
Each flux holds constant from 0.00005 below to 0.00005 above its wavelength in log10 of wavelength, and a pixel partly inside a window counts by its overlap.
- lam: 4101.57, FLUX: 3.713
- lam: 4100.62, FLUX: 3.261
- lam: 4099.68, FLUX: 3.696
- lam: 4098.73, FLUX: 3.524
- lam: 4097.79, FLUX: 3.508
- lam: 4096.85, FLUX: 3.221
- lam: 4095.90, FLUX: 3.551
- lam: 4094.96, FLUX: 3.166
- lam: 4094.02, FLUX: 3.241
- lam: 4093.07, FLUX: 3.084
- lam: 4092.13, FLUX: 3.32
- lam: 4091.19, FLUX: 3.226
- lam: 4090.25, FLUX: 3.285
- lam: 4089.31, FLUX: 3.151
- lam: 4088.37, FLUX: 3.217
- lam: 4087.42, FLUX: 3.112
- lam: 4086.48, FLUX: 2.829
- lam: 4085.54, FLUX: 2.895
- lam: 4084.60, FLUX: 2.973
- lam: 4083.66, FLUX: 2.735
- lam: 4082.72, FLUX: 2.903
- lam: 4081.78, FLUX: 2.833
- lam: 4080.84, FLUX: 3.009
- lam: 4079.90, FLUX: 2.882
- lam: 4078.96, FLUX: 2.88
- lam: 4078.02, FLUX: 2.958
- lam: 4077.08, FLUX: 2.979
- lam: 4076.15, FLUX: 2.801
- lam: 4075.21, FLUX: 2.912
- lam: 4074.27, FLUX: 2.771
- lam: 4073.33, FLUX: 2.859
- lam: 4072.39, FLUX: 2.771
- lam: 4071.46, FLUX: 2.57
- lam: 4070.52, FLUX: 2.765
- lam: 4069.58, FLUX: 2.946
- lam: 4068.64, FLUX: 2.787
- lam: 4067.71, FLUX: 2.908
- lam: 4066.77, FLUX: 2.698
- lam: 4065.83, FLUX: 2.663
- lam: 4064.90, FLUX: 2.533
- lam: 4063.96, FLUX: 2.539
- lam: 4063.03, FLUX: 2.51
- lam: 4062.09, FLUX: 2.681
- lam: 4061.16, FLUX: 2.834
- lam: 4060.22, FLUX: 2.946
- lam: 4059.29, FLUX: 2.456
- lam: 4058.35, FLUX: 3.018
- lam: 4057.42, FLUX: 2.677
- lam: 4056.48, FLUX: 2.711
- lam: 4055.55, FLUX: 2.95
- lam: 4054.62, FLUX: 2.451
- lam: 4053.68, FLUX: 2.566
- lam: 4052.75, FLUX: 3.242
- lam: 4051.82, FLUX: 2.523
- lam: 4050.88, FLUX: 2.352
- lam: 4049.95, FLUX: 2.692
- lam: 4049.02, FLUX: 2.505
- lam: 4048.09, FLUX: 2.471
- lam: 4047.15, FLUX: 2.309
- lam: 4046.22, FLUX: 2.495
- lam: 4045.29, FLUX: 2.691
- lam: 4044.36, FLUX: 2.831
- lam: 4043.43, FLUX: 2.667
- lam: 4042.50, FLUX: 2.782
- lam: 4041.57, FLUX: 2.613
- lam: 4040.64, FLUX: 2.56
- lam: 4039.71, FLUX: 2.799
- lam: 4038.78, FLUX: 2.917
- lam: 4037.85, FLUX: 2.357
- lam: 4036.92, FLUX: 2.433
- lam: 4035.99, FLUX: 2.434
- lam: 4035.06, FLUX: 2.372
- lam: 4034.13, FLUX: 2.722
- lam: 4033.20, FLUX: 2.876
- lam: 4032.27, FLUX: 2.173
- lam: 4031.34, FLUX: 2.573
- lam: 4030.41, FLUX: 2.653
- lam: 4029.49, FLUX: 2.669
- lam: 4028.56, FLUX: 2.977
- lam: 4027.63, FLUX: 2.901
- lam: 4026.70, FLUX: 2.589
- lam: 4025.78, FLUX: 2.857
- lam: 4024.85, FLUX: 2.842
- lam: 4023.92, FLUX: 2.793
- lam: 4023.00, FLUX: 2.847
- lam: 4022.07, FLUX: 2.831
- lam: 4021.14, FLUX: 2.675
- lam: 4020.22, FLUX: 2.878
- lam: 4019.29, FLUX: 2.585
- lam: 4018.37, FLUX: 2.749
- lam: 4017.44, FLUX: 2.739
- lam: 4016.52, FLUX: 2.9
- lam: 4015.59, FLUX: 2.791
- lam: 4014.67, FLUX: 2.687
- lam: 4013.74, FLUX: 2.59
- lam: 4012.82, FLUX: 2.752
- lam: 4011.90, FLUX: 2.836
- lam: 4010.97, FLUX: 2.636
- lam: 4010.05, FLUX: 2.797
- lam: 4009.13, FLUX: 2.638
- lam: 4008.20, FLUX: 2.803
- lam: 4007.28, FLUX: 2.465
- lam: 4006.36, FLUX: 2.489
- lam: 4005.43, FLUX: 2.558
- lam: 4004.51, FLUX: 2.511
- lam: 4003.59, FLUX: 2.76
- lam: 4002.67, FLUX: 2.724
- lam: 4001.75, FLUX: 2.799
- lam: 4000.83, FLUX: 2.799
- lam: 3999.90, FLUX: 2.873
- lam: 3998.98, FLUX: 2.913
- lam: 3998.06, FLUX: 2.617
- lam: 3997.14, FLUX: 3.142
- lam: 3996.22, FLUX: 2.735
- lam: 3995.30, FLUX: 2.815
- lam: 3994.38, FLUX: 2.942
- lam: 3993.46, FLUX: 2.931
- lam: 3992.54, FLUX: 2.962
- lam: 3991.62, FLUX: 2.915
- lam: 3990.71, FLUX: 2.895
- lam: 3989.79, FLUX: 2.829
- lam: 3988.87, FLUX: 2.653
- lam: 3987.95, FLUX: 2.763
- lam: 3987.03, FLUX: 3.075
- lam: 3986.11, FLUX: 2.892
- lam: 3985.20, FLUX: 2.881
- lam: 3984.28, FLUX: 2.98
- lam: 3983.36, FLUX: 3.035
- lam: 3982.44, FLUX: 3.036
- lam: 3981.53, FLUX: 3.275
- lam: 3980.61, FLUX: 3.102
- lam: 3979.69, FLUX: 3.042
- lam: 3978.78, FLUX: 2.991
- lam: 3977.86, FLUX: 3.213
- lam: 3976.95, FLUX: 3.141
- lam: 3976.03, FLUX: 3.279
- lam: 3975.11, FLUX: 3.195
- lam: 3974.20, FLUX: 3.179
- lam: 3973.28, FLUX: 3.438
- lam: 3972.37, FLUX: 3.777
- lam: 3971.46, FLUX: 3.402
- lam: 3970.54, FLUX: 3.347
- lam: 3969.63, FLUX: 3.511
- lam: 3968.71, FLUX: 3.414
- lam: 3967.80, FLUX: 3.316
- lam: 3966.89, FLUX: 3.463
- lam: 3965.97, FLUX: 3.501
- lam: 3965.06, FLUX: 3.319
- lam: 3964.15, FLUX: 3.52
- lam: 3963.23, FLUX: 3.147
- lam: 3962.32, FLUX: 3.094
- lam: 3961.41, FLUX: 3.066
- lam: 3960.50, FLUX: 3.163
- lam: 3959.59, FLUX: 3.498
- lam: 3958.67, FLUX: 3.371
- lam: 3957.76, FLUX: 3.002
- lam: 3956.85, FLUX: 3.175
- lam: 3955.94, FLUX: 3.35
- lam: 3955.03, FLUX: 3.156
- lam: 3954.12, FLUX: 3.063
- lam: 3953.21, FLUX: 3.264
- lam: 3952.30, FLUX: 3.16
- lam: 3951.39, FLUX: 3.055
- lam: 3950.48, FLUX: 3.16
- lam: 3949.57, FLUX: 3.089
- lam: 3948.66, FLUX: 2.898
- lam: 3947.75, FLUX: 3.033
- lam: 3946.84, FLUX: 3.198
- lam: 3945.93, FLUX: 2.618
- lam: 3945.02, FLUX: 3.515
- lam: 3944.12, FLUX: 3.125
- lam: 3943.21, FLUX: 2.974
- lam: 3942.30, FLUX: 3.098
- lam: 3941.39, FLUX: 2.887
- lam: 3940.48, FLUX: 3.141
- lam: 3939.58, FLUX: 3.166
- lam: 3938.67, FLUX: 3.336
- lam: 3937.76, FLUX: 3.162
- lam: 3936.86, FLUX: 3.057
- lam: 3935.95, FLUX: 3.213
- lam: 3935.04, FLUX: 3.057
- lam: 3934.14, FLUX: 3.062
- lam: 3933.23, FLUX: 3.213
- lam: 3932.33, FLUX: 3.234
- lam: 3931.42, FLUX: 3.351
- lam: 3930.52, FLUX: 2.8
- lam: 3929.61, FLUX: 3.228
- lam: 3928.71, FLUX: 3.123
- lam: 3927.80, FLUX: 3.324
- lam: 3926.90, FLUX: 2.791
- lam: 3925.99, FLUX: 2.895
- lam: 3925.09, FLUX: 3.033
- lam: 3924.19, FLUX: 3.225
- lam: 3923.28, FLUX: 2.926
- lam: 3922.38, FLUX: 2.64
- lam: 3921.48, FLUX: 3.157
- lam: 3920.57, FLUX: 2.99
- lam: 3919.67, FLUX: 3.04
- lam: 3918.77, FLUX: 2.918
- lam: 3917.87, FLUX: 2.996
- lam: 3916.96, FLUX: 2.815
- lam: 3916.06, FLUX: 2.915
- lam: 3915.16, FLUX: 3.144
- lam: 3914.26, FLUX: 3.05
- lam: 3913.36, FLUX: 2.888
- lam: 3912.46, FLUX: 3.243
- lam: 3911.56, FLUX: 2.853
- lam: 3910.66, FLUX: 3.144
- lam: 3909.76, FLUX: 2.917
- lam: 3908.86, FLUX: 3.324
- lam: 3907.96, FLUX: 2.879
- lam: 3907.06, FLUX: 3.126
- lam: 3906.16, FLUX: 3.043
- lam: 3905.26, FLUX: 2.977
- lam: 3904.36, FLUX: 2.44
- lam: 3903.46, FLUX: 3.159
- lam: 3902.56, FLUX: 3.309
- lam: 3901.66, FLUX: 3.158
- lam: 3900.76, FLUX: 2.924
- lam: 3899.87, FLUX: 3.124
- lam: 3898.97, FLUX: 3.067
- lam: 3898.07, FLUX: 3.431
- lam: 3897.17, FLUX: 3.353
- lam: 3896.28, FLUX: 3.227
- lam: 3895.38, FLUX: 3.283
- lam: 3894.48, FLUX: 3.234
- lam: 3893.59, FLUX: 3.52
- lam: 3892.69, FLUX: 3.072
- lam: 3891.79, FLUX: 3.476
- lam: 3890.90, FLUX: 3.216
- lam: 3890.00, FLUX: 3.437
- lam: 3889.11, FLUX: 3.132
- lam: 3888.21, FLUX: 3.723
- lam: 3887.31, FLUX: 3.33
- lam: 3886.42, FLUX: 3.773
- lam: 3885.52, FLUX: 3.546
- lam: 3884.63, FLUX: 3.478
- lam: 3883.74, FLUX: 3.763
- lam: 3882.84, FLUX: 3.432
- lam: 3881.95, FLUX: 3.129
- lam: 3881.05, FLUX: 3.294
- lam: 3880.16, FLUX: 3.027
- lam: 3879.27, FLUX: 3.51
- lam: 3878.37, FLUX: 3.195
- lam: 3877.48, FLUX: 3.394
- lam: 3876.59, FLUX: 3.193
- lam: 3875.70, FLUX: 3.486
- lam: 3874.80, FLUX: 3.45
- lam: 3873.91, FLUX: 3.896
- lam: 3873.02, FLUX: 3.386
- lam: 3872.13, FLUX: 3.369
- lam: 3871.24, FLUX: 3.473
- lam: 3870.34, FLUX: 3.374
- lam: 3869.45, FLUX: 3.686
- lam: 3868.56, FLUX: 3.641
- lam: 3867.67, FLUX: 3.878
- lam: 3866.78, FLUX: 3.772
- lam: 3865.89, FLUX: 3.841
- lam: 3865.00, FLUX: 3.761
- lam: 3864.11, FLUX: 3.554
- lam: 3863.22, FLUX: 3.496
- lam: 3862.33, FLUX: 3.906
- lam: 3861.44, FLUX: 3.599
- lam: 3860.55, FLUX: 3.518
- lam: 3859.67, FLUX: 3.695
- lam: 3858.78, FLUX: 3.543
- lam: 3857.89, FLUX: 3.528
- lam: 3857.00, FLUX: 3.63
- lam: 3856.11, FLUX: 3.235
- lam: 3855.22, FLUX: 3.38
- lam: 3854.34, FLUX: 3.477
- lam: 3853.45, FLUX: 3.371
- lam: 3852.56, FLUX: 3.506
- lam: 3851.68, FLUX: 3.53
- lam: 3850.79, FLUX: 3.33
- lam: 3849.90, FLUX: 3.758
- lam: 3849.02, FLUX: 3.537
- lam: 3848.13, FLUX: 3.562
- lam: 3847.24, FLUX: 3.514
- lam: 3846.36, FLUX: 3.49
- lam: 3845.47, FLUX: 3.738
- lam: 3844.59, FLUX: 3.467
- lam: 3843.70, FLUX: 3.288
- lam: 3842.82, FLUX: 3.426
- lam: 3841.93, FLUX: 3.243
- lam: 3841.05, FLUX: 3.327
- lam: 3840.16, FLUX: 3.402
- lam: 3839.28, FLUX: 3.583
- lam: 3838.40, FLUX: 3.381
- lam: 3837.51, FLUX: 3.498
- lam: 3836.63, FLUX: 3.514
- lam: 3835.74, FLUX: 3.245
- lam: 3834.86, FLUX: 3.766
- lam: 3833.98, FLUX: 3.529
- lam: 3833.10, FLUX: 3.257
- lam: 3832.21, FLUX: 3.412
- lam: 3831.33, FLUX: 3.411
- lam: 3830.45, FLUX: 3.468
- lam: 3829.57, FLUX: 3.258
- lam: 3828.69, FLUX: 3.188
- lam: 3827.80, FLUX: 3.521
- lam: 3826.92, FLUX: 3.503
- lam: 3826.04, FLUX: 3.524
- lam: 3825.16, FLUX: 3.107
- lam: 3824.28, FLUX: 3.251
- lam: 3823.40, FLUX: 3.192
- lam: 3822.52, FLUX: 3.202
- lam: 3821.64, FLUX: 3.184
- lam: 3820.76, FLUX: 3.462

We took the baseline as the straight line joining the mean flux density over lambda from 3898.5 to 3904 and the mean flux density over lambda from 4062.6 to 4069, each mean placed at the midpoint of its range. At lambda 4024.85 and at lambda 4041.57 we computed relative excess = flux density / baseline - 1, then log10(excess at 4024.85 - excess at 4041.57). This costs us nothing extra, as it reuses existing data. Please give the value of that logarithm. -1.18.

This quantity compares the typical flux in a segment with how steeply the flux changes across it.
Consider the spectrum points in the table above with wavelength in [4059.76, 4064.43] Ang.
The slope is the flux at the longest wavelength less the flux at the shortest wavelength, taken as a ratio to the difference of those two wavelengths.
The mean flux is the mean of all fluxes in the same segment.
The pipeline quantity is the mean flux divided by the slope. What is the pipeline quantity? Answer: -25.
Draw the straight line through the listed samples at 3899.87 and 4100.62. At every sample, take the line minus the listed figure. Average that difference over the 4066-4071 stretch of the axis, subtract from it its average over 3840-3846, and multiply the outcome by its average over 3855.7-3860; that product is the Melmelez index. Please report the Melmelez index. -0.3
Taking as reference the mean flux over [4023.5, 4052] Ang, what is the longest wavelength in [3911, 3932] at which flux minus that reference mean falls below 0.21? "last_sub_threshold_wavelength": 3930.52 Ang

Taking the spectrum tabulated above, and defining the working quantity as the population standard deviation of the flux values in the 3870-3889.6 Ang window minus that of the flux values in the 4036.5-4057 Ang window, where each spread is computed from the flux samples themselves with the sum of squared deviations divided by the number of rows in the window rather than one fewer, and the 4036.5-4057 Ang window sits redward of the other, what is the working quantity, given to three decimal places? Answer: -0.002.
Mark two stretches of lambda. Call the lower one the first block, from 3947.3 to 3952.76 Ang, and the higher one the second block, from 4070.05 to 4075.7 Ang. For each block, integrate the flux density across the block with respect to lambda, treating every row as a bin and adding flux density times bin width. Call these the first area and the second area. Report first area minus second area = 1.1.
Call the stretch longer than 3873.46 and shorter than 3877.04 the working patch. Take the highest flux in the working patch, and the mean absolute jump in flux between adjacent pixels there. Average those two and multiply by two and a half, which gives 5.2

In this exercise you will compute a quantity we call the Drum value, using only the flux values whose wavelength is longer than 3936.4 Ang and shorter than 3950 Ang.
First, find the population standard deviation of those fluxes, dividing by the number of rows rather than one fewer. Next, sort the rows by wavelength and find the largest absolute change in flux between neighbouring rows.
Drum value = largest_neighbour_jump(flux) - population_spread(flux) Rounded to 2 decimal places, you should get 0.70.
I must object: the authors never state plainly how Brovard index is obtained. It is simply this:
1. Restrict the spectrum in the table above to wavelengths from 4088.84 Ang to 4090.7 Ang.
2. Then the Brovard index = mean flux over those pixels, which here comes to 3.2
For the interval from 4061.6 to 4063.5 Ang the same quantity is 2.6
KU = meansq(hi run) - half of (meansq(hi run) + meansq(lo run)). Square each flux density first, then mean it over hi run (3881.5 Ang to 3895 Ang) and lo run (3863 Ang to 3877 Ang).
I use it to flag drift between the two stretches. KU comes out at -0.6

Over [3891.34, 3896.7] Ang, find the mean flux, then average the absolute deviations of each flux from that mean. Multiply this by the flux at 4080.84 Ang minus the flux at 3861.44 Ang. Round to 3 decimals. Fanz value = -0.077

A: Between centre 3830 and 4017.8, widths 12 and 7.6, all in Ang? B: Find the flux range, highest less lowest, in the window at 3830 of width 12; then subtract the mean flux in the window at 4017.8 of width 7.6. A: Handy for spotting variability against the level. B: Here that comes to -2.09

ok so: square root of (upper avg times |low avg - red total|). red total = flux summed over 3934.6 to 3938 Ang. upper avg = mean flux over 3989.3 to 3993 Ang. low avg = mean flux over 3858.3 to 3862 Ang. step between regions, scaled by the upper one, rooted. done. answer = 5.08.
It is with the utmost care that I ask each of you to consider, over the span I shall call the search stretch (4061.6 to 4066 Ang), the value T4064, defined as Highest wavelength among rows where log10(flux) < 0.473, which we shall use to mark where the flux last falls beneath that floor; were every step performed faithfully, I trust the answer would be 4065.83 Ang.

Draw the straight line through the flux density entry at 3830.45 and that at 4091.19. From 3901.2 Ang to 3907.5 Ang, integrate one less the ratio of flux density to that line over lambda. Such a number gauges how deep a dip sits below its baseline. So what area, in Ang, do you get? 0.68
